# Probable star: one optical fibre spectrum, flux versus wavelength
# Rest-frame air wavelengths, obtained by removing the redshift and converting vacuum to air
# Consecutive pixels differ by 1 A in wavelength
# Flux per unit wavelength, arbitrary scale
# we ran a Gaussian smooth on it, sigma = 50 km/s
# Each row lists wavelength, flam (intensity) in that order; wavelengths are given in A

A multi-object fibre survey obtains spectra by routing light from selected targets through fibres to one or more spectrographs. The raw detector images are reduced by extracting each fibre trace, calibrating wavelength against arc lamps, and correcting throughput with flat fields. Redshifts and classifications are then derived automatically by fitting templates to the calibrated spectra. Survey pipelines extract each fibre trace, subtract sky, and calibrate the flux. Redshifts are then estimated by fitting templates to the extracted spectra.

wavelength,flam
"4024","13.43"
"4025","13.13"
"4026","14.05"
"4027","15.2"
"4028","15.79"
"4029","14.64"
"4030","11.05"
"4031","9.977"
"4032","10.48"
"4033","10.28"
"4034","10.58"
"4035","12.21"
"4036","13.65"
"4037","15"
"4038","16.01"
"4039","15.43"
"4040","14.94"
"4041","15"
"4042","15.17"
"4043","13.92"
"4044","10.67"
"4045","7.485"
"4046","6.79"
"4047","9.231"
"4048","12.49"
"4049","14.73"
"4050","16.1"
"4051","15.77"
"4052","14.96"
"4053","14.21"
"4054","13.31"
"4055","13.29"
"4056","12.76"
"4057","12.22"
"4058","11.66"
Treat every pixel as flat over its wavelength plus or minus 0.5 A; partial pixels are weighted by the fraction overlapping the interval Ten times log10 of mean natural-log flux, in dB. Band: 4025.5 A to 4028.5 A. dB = 4.33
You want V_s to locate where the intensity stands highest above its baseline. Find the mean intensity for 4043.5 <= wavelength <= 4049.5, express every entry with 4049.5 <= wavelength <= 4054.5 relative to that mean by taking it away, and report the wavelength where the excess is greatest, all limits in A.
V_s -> 4050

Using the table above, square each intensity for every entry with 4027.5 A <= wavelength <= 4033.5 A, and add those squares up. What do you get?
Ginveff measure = 901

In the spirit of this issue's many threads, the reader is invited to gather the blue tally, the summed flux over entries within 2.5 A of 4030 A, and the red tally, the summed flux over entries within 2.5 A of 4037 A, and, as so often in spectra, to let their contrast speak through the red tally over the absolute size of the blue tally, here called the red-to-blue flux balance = 1.17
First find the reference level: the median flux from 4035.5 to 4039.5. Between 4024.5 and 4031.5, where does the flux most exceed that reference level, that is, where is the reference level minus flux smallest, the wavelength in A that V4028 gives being 4028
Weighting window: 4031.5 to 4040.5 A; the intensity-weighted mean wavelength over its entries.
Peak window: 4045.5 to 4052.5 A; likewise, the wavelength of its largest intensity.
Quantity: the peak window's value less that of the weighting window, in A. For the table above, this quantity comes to 13.6 A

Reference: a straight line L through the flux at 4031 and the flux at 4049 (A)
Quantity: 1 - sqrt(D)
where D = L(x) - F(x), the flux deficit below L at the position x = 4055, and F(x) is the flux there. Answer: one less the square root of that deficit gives -0.74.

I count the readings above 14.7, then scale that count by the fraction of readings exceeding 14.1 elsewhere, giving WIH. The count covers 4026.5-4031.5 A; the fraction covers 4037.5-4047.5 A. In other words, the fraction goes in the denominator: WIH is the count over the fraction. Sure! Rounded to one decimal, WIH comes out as 4.0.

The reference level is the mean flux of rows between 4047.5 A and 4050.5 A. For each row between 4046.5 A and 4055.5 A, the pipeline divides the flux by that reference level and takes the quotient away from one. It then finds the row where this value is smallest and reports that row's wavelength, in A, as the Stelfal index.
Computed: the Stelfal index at 4050 A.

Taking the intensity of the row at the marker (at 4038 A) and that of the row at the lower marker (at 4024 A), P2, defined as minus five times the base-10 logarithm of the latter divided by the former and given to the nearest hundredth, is 0.38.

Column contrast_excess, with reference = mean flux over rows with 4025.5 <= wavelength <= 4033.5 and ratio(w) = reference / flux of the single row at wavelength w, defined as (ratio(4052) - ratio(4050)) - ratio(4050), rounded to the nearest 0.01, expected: -0.73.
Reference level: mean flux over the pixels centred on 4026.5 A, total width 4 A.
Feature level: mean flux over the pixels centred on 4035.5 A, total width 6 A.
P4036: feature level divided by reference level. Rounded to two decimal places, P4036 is 0.89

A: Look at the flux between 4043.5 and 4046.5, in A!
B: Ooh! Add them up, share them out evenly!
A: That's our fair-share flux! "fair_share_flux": 8.3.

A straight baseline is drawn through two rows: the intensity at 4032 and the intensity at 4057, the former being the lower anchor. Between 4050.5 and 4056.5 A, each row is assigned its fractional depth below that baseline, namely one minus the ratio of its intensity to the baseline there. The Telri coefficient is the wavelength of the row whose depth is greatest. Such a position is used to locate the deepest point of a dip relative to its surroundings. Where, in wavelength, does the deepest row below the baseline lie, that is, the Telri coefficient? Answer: 4056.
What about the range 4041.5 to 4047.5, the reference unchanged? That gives 4046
